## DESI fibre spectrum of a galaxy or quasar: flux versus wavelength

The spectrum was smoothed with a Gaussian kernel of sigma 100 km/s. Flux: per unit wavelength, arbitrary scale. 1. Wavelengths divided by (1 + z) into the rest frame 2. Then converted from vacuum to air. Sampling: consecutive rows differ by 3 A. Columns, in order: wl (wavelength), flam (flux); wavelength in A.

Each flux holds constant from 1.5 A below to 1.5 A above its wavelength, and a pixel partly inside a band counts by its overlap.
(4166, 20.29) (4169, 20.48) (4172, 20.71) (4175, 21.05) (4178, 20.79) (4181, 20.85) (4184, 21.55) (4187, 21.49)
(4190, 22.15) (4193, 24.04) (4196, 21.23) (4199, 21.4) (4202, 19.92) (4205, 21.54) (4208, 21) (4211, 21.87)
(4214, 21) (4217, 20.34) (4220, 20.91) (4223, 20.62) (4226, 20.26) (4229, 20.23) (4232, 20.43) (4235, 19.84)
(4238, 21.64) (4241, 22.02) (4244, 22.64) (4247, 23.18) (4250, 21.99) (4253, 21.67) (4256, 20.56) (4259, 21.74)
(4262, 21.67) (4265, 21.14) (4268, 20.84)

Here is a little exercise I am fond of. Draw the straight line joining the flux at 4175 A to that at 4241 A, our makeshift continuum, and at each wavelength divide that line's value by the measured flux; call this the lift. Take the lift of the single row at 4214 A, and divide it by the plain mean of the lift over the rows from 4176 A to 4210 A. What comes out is 1.03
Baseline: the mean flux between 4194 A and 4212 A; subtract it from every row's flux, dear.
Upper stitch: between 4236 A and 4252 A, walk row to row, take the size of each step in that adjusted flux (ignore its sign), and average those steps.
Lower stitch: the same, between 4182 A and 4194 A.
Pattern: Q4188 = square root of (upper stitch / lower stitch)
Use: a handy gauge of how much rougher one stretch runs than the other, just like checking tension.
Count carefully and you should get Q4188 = 0.89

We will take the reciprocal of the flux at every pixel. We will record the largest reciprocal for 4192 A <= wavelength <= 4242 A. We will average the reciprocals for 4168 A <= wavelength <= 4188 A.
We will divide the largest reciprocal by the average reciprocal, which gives 1.06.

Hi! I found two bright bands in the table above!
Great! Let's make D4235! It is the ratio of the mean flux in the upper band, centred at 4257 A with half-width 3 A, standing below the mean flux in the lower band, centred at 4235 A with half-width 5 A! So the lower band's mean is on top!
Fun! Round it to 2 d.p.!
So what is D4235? 0.98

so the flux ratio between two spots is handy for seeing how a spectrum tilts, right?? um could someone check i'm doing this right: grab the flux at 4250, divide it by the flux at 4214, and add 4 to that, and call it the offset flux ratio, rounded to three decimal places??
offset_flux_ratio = 5.047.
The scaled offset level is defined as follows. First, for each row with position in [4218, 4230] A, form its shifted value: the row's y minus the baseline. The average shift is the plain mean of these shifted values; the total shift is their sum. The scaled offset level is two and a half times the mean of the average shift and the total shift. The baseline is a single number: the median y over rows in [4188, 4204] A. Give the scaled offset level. -5.6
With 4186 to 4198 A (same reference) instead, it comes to 5.2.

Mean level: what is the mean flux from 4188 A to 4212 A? 21.6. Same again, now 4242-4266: 21.8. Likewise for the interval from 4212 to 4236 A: 20.5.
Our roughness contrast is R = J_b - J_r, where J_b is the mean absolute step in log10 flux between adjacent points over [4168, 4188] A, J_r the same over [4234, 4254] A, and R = -0.010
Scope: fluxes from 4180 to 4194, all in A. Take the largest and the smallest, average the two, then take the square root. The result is 4.74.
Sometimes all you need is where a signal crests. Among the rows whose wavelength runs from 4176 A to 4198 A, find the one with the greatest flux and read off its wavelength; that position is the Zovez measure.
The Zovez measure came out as 4193 A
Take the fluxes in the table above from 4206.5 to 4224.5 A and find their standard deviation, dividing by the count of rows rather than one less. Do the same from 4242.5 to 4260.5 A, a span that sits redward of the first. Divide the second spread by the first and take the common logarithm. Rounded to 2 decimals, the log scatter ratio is 0.24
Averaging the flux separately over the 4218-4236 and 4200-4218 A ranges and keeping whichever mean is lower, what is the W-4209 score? 20.4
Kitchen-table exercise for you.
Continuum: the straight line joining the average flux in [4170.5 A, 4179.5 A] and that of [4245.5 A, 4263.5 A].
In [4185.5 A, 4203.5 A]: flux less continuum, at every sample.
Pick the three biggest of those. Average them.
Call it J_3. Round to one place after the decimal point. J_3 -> 1.5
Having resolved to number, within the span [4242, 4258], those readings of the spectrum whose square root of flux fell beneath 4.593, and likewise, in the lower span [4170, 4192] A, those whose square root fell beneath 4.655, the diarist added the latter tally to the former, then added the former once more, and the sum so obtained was 8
